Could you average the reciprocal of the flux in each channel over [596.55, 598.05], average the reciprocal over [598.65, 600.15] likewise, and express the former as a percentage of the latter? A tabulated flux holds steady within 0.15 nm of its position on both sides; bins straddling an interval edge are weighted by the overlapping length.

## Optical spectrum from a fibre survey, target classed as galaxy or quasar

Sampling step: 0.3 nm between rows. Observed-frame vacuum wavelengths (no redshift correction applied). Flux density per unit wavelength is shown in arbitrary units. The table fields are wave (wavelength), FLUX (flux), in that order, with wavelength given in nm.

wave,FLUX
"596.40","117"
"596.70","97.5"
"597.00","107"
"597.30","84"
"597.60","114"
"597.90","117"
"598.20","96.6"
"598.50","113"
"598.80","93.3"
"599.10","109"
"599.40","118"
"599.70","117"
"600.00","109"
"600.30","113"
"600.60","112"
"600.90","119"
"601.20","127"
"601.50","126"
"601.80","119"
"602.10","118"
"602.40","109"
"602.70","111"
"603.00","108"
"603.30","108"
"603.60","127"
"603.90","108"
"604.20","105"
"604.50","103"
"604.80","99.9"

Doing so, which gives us 106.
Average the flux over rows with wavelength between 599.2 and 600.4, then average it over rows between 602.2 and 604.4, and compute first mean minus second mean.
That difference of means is 3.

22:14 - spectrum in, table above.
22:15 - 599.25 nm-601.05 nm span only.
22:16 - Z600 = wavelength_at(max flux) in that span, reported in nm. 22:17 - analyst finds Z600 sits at 600.90 nm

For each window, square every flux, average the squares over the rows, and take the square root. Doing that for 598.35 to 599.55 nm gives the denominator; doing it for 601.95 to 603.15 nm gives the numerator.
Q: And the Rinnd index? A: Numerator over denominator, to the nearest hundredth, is 1.03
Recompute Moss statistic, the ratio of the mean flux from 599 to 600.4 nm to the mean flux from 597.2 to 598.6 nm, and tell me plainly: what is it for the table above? 1.08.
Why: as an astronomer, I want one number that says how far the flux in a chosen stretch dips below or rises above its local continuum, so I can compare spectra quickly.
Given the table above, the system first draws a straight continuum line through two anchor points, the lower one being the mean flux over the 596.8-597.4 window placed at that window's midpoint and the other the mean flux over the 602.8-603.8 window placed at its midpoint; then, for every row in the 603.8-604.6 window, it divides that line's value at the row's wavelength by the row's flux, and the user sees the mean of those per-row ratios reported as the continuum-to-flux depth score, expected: 1.11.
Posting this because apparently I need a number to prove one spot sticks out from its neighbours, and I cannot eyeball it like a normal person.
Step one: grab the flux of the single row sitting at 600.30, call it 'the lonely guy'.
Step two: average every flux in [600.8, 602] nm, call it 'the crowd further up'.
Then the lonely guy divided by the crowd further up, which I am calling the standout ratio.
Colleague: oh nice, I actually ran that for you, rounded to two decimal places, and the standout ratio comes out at 0.92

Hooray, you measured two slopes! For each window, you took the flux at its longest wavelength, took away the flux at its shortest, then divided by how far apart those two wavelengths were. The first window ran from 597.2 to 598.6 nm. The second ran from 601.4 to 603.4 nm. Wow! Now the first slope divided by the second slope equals -2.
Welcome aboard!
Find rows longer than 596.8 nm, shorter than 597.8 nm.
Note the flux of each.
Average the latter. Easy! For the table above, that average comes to 102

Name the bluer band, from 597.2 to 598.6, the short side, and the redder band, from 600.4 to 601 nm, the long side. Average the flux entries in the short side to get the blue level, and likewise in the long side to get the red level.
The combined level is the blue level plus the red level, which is 220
